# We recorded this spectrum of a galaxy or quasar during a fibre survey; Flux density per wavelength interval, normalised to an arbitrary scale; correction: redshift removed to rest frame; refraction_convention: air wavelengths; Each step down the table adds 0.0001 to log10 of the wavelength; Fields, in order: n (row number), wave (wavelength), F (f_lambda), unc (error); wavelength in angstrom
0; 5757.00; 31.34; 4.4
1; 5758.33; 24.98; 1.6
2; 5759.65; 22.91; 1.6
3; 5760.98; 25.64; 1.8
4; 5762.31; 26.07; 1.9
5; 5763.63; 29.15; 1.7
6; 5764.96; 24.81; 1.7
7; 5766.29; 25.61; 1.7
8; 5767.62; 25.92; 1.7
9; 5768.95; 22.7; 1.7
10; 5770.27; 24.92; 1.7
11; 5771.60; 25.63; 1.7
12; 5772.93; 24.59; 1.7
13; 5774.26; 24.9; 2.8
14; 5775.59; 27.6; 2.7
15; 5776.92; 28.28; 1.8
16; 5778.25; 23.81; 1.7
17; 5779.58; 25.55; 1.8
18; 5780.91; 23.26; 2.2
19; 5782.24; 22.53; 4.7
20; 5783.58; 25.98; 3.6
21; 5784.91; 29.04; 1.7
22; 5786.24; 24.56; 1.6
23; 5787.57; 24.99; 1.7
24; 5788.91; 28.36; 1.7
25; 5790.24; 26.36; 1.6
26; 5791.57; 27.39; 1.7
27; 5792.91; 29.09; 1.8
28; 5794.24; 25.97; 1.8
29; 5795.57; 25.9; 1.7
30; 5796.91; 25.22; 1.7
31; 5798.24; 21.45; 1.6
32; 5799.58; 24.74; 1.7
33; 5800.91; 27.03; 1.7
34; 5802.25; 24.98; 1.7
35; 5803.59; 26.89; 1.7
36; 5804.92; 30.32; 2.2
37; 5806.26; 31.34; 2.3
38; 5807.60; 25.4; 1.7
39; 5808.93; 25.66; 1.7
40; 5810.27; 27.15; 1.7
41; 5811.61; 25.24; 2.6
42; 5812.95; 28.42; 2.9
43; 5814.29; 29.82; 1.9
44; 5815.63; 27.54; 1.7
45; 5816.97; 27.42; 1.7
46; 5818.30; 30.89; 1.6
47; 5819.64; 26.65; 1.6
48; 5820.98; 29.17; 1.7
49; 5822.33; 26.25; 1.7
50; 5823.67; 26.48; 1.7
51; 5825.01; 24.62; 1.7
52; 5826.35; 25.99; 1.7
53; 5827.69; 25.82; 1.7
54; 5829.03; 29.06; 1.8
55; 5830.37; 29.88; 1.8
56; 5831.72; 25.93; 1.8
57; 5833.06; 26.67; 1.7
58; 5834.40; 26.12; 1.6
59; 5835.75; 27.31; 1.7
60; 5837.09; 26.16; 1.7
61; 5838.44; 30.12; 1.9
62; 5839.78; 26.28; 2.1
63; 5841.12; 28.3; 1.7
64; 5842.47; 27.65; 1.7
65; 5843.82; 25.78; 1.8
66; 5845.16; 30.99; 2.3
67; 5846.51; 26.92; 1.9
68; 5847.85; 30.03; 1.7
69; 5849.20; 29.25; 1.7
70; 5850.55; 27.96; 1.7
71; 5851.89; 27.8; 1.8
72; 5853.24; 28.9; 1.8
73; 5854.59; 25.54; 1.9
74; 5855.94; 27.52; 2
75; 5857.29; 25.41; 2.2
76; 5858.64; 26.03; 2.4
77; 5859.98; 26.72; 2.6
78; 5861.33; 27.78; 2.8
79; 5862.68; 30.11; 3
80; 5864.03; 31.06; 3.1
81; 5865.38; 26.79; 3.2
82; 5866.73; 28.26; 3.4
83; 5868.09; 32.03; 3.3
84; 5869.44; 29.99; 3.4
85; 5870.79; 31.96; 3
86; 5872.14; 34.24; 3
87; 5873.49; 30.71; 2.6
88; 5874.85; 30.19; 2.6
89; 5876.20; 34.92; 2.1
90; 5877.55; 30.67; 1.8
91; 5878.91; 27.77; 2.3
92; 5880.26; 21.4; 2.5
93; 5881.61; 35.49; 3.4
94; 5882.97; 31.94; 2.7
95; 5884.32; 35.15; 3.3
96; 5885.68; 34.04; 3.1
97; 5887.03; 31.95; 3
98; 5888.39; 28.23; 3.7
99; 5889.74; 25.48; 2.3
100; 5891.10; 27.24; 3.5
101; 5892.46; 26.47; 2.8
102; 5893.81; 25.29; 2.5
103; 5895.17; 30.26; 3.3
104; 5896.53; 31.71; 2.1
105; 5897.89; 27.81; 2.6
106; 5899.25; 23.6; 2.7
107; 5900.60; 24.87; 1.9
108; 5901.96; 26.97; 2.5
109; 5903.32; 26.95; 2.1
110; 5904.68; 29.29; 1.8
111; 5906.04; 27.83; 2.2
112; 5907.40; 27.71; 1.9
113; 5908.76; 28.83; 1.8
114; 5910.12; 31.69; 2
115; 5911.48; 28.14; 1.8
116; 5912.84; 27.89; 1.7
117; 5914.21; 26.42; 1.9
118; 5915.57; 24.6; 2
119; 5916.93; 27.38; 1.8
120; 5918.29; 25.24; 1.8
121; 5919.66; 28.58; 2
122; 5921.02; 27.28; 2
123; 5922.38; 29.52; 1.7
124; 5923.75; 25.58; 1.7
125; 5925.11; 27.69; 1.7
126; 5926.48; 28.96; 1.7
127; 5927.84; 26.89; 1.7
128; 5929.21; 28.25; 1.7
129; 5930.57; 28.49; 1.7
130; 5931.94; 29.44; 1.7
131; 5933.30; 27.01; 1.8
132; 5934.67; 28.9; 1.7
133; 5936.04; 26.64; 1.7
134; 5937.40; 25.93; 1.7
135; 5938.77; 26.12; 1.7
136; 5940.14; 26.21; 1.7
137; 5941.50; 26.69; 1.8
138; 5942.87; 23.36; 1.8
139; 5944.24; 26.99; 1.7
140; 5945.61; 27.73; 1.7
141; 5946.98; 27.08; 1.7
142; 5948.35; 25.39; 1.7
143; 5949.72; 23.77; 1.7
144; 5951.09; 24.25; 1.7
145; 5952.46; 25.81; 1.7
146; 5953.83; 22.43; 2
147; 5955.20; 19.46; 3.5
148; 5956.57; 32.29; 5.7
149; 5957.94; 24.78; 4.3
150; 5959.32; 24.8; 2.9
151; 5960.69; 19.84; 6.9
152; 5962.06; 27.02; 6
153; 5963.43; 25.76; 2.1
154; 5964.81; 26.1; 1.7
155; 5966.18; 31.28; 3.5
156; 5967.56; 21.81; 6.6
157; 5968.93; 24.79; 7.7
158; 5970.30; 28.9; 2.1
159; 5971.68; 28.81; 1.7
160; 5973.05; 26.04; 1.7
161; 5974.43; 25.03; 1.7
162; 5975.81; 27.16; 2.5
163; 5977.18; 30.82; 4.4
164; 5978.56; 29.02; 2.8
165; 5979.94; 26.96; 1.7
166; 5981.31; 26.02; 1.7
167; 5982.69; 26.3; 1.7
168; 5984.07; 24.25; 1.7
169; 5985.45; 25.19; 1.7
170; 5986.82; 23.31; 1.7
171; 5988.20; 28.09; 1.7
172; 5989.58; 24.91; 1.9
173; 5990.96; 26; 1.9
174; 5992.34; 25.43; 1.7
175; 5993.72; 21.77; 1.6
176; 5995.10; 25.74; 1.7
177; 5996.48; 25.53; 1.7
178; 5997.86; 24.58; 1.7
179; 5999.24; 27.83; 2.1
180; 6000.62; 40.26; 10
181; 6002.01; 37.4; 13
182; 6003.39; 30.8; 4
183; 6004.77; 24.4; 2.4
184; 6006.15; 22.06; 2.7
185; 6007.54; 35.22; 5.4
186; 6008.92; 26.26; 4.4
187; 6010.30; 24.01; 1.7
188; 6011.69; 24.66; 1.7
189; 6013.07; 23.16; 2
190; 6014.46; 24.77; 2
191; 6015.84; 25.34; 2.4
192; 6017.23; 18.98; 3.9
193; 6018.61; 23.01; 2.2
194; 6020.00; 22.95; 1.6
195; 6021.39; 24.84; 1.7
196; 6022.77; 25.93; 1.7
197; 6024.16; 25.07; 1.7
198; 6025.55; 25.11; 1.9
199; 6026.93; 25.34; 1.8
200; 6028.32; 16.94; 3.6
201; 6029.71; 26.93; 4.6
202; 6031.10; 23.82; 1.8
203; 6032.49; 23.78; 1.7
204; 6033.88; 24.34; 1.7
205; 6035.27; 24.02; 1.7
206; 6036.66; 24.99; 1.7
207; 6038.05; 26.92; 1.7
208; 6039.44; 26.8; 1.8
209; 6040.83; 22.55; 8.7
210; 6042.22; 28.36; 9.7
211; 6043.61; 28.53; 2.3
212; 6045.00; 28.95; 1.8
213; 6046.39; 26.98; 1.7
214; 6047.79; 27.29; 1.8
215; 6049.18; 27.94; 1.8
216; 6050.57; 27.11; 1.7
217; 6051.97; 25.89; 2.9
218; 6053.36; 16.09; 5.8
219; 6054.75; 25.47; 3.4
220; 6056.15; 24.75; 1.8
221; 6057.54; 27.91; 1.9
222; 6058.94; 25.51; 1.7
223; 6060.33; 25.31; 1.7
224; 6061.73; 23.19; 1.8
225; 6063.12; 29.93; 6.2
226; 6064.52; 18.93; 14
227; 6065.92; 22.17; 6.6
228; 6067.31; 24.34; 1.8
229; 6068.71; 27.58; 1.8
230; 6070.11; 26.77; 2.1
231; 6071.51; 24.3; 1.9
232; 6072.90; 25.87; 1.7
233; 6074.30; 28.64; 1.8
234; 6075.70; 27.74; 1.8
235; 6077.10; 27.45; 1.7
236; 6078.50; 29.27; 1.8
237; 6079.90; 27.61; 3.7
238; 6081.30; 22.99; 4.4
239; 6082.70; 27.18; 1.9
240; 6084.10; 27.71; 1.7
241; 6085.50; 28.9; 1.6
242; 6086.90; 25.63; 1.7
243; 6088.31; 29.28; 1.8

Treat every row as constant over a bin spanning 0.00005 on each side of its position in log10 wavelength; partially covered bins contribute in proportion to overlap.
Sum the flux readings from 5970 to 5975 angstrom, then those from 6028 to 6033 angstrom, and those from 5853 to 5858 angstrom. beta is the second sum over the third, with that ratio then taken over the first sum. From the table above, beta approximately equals 0.0078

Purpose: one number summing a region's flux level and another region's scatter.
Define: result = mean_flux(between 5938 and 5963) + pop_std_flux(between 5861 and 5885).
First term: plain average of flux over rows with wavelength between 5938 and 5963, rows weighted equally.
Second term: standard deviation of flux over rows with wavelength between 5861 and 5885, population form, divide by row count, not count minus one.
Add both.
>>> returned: 28.6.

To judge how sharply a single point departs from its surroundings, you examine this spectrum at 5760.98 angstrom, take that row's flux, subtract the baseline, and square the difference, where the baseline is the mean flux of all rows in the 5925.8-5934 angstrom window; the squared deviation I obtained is 6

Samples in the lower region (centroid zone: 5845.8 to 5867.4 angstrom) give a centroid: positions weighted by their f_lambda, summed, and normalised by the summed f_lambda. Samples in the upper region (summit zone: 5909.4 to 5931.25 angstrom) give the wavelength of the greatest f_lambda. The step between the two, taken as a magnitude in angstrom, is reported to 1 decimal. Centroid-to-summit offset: 53.5 angstrom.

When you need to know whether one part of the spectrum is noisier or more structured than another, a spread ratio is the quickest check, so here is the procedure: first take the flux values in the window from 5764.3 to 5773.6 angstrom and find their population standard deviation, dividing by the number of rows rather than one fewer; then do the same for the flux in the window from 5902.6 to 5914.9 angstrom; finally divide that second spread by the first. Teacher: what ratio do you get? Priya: 1.4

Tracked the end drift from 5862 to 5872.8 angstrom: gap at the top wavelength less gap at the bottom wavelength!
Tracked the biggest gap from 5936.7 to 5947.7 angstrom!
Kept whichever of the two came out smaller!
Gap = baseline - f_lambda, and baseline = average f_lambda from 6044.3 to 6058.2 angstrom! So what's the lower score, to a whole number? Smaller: -4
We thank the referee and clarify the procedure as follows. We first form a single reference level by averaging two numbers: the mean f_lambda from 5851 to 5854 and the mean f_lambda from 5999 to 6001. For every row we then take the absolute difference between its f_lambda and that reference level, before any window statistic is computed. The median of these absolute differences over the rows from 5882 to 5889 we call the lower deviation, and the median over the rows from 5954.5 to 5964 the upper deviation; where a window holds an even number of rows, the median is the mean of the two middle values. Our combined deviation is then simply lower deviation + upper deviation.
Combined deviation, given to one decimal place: 9.2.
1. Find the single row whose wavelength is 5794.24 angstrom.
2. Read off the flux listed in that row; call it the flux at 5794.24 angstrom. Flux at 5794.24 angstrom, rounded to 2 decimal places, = 25.97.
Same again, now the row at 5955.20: 19.46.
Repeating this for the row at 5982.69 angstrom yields 26.30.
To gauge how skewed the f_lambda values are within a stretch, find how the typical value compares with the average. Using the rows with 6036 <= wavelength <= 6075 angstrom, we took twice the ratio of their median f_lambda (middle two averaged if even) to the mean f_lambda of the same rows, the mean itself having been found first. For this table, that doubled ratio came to 2.05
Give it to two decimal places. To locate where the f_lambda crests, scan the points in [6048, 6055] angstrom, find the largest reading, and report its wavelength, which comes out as 6049.18 angstrom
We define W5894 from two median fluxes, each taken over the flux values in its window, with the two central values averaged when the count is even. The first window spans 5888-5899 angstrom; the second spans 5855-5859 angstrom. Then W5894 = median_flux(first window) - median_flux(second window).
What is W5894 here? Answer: 1.5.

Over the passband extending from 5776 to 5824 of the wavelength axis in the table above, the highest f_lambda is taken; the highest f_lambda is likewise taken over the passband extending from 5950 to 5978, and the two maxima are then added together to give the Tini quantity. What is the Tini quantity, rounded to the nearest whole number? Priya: 64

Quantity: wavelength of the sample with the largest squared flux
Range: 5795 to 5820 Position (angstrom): 5806.26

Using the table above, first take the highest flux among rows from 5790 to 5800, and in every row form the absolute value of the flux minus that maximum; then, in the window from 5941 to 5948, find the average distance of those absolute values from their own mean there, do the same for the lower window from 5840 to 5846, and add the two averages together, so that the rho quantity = 1.9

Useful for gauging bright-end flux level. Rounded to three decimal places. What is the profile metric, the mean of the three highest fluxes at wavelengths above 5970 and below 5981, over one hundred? 0.296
